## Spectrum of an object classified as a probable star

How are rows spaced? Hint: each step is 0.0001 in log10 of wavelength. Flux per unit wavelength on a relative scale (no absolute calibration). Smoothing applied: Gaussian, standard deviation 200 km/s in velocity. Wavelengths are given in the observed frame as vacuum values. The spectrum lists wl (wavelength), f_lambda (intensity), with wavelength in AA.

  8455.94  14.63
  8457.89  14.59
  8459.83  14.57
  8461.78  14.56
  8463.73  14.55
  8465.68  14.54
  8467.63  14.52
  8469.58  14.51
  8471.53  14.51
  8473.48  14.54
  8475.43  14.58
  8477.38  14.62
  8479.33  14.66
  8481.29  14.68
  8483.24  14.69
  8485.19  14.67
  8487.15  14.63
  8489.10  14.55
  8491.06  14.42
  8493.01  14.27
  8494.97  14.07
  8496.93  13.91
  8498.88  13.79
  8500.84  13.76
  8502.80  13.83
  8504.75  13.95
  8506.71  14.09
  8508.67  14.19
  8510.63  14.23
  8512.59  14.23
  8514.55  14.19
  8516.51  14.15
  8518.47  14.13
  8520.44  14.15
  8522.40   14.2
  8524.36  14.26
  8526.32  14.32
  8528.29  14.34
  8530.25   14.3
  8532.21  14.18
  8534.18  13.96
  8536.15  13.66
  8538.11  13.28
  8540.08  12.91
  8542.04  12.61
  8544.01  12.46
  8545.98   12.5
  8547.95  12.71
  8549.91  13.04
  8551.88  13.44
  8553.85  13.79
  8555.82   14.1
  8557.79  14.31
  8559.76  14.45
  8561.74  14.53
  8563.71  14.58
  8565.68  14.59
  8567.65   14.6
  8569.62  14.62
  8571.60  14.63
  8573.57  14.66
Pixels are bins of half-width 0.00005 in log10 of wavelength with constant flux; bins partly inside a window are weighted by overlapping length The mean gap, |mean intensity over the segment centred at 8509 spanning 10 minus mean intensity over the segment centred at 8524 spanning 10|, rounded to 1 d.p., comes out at 0.1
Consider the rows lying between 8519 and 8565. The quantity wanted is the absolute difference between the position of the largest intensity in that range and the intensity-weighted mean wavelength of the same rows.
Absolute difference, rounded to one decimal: 21.7 AA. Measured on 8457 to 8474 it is 7.8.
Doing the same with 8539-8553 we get 5.8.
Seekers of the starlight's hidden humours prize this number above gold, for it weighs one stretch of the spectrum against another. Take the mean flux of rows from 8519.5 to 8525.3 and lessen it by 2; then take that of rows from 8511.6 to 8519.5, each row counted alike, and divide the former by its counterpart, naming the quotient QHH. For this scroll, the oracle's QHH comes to 0.86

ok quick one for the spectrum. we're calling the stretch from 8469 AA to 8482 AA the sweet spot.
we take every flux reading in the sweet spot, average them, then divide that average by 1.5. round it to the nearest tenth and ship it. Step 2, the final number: 9.7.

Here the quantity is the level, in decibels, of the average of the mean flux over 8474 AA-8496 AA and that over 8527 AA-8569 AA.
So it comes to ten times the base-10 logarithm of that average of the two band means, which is 11.5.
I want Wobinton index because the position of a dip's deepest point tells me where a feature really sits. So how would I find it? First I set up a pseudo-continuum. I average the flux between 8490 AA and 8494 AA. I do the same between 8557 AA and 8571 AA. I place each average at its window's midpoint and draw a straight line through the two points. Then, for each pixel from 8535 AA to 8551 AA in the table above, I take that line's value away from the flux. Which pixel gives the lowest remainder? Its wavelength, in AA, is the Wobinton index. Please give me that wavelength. 8544.01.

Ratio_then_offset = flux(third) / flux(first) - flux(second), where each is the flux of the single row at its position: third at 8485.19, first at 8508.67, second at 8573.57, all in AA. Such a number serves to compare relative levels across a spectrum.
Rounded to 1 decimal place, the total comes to -13.6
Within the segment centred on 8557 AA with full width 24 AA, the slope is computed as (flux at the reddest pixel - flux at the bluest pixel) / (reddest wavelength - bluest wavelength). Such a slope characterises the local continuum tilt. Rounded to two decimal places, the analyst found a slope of 0.10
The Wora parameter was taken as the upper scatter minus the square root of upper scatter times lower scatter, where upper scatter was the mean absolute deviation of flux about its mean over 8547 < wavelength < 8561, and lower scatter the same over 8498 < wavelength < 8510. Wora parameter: 0.26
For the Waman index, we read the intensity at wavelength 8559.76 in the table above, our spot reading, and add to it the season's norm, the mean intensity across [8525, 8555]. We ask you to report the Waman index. 27.9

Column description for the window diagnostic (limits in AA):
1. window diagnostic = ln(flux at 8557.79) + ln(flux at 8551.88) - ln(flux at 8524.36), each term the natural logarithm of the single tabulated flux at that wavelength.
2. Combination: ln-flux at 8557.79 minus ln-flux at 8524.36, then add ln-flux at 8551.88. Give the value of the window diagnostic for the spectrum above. 2.60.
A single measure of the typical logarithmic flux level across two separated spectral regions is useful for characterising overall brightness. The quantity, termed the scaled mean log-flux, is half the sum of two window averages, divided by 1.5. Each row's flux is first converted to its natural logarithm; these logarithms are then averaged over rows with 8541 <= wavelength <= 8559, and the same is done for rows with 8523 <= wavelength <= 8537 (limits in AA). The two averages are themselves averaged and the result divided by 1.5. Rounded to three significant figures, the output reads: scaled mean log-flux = 1.74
